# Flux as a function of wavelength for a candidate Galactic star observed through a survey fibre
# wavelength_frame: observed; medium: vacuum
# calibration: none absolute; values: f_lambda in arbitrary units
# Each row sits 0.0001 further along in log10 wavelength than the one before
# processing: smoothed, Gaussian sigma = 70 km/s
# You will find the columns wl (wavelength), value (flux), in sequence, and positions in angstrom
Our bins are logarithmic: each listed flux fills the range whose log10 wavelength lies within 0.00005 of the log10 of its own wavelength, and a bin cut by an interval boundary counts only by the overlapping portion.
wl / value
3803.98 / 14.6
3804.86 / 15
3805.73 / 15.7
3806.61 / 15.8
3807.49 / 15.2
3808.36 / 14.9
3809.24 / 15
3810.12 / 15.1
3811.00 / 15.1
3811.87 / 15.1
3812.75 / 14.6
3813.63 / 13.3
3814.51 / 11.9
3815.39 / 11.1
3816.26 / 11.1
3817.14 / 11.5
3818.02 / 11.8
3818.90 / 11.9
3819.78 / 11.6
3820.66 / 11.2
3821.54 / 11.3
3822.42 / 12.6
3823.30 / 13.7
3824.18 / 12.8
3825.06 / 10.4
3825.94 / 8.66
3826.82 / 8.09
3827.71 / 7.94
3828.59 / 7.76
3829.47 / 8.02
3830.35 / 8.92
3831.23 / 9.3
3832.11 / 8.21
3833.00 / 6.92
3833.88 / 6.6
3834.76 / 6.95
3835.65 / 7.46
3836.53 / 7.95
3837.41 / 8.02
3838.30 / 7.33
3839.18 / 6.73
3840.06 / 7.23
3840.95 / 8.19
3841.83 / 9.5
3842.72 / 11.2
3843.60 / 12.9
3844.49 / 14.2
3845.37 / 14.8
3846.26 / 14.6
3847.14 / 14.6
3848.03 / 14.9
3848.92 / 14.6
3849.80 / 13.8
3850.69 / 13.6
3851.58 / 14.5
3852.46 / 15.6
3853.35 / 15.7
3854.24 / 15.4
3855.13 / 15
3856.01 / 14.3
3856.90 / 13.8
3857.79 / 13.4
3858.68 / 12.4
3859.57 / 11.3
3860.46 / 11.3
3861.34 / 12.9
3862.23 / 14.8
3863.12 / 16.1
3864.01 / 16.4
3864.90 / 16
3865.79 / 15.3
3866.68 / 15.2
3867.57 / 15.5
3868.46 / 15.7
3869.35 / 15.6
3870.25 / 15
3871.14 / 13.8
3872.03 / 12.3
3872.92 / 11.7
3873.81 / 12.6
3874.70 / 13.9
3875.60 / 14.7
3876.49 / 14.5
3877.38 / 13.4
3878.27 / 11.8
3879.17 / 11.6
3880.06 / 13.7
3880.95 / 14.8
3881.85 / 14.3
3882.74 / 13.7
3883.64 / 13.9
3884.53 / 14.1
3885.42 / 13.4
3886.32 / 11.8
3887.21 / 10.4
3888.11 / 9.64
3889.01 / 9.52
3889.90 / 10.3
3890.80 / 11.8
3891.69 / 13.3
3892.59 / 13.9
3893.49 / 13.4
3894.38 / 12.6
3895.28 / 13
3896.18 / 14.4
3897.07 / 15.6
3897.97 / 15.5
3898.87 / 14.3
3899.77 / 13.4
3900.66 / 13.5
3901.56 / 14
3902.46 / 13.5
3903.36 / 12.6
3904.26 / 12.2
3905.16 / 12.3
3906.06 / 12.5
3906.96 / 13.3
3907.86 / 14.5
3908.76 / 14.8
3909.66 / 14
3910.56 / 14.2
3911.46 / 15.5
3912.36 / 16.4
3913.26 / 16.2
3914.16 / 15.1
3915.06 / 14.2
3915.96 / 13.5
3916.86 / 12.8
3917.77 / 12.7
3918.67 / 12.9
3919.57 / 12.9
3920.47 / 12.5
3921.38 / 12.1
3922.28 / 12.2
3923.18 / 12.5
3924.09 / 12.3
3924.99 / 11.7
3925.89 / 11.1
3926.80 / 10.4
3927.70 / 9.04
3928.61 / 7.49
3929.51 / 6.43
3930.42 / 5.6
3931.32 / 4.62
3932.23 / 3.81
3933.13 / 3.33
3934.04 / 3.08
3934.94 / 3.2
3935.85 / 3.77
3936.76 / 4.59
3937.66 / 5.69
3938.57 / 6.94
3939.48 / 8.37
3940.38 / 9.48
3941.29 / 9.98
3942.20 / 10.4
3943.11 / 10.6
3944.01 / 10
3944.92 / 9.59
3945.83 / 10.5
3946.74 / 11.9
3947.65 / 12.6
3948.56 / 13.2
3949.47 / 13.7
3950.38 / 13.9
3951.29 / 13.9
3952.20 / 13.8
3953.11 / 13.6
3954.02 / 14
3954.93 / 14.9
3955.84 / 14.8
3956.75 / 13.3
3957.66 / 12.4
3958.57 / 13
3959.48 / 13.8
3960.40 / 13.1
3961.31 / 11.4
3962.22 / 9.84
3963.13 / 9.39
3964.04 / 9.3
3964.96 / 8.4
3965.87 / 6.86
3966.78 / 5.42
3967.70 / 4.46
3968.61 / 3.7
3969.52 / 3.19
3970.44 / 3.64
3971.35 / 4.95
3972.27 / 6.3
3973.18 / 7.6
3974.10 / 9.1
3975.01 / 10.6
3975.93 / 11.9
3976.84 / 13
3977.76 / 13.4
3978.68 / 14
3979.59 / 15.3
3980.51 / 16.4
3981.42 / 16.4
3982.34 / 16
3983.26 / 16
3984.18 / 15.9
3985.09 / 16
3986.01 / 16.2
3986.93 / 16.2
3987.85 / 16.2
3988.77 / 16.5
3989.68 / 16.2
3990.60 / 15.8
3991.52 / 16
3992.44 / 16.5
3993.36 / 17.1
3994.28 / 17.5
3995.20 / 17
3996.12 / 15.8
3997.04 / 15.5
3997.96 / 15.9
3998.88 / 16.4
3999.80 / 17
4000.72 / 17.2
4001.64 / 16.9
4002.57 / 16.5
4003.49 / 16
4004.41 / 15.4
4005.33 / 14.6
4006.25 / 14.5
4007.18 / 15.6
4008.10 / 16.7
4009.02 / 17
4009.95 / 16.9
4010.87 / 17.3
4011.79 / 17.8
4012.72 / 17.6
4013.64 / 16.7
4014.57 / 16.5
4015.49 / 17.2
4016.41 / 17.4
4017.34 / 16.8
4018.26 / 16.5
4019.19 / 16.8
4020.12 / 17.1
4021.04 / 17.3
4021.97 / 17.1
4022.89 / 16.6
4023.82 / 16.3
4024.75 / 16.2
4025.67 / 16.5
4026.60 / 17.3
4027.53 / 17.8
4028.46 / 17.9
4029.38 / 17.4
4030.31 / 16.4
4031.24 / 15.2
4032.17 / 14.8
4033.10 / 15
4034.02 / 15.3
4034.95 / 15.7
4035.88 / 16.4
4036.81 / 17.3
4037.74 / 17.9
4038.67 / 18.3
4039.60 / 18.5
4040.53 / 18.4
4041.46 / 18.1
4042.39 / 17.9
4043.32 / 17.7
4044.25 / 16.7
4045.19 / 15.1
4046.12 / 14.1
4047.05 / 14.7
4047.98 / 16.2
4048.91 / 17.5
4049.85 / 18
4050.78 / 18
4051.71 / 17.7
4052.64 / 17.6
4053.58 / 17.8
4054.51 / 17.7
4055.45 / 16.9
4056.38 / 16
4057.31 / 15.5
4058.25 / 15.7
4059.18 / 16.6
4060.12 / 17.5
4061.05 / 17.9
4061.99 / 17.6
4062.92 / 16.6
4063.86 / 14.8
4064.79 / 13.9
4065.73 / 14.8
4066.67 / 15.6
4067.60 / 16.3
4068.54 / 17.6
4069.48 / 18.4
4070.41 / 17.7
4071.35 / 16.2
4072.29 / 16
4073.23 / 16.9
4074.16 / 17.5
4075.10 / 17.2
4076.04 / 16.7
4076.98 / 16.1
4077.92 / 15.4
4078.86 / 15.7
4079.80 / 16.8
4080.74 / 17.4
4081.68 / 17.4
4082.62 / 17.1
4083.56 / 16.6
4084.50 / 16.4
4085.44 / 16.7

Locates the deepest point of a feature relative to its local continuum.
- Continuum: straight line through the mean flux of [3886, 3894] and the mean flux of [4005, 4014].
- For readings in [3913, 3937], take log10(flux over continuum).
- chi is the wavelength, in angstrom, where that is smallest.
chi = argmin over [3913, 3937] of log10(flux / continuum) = 3934.04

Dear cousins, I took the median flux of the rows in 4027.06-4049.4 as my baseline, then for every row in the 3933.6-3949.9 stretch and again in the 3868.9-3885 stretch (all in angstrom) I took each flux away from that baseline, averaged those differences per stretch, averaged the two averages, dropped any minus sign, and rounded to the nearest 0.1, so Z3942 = 5.8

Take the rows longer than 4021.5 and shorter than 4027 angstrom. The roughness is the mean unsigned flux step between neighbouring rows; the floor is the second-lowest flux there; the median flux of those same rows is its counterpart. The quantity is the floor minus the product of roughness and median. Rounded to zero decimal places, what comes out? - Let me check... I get 10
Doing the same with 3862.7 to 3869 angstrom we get 10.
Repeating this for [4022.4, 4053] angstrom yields 5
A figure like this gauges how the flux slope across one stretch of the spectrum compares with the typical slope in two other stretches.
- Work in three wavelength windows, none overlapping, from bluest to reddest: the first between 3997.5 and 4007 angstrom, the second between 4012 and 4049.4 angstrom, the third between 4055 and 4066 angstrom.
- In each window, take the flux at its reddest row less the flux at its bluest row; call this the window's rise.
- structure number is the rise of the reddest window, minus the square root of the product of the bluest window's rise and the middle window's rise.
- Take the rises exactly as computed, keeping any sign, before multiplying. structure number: -2.47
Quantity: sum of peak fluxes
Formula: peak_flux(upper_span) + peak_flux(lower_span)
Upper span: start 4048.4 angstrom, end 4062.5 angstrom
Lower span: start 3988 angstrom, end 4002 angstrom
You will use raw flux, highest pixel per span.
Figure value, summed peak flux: 35.5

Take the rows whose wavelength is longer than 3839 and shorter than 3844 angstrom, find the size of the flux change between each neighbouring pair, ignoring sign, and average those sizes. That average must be 1.2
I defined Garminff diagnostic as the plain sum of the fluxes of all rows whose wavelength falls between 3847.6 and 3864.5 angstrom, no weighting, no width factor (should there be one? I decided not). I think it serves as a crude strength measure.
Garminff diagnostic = 270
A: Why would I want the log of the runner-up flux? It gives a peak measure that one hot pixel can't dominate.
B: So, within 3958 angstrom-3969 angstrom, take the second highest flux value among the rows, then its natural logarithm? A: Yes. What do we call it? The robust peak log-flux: 2.57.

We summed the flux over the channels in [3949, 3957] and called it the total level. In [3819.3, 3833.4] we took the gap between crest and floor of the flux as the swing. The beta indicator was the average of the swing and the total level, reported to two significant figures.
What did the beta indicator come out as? 66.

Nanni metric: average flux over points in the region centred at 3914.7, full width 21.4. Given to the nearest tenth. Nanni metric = 13.5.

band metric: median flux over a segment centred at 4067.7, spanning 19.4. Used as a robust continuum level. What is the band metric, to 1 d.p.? 16.6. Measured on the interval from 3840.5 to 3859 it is 14.3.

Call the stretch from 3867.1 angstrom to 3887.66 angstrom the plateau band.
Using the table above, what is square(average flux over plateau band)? 184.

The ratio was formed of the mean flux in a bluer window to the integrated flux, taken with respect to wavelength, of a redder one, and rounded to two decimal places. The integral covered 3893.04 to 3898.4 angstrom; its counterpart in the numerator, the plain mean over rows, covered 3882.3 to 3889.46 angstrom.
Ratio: 0.16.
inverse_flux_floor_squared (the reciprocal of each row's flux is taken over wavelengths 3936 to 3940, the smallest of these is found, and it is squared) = 0.0143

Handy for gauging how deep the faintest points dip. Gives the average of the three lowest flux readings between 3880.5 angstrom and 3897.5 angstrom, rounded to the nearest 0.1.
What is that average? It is 9.8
